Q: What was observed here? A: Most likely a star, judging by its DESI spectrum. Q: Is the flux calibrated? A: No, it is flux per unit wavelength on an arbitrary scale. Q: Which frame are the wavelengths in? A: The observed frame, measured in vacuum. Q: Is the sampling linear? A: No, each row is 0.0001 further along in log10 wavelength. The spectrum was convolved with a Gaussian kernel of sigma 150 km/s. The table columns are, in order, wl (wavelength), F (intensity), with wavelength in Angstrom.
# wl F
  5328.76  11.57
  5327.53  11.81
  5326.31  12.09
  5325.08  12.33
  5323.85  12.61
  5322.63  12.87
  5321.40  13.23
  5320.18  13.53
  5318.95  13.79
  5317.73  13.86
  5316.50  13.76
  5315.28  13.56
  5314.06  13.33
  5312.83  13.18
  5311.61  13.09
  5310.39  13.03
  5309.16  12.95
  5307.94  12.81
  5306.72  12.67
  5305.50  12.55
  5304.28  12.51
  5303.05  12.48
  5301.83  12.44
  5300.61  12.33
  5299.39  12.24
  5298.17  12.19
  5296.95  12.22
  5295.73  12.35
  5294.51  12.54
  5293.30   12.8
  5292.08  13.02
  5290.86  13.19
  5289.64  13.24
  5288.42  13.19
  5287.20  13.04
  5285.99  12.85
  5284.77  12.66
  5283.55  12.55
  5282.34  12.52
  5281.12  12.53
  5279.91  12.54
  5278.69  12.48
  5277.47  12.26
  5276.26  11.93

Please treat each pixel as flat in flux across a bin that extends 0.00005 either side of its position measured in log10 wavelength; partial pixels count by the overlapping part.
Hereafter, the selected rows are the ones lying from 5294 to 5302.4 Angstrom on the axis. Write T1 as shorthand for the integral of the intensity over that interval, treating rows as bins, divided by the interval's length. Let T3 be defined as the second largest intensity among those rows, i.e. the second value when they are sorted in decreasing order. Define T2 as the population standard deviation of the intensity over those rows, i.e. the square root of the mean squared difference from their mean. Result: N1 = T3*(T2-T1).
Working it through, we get -152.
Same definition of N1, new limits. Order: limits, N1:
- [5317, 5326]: -174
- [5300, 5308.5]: -157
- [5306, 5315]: -169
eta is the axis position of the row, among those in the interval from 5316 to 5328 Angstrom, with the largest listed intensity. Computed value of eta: 5317.73 Angstrom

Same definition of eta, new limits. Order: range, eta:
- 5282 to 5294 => 5289.64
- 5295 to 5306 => 5305.50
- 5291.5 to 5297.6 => 5292.08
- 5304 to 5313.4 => 5312.83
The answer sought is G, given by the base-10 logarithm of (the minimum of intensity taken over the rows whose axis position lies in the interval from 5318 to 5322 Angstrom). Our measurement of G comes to 1.122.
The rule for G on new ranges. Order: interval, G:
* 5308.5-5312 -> 1.112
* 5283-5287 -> 1.099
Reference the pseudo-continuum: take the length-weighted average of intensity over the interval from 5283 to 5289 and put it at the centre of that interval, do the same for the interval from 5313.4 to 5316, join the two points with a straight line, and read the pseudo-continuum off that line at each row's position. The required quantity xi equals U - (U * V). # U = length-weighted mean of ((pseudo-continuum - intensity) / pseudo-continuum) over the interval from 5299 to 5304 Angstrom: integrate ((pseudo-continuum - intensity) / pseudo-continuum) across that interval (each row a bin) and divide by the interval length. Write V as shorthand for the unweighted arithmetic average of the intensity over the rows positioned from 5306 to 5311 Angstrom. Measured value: -0.7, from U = 0.060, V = 12.9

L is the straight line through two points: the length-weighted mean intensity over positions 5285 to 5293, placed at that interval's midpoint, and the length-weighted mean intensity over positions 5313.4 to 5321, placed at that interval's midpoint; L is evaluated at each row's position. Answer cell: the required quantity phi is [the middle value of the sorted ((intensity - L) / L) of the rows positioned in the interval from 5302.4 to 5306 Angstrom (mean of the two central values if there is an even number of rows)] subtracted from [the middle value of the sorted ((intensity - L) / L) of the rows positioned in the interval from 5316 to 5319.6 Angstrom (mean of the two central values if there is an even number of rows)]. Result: 0.07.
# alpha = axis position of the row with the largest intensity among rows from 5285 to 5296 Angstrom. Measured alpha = 5289.64 Angstrom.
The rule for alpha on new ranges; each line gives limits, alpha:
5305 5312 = 5311.61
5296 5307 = 5306.72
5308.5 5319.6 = 5317.73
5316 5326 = 5317.73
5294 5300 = 5294.51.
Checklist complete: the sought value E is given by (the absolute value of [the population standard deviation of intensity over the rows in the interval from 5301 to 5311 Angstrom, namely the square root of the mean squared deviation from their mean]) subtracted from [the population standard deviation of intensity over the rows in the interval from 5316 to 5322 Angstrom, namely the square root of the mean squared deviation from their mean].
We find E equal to 0.02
